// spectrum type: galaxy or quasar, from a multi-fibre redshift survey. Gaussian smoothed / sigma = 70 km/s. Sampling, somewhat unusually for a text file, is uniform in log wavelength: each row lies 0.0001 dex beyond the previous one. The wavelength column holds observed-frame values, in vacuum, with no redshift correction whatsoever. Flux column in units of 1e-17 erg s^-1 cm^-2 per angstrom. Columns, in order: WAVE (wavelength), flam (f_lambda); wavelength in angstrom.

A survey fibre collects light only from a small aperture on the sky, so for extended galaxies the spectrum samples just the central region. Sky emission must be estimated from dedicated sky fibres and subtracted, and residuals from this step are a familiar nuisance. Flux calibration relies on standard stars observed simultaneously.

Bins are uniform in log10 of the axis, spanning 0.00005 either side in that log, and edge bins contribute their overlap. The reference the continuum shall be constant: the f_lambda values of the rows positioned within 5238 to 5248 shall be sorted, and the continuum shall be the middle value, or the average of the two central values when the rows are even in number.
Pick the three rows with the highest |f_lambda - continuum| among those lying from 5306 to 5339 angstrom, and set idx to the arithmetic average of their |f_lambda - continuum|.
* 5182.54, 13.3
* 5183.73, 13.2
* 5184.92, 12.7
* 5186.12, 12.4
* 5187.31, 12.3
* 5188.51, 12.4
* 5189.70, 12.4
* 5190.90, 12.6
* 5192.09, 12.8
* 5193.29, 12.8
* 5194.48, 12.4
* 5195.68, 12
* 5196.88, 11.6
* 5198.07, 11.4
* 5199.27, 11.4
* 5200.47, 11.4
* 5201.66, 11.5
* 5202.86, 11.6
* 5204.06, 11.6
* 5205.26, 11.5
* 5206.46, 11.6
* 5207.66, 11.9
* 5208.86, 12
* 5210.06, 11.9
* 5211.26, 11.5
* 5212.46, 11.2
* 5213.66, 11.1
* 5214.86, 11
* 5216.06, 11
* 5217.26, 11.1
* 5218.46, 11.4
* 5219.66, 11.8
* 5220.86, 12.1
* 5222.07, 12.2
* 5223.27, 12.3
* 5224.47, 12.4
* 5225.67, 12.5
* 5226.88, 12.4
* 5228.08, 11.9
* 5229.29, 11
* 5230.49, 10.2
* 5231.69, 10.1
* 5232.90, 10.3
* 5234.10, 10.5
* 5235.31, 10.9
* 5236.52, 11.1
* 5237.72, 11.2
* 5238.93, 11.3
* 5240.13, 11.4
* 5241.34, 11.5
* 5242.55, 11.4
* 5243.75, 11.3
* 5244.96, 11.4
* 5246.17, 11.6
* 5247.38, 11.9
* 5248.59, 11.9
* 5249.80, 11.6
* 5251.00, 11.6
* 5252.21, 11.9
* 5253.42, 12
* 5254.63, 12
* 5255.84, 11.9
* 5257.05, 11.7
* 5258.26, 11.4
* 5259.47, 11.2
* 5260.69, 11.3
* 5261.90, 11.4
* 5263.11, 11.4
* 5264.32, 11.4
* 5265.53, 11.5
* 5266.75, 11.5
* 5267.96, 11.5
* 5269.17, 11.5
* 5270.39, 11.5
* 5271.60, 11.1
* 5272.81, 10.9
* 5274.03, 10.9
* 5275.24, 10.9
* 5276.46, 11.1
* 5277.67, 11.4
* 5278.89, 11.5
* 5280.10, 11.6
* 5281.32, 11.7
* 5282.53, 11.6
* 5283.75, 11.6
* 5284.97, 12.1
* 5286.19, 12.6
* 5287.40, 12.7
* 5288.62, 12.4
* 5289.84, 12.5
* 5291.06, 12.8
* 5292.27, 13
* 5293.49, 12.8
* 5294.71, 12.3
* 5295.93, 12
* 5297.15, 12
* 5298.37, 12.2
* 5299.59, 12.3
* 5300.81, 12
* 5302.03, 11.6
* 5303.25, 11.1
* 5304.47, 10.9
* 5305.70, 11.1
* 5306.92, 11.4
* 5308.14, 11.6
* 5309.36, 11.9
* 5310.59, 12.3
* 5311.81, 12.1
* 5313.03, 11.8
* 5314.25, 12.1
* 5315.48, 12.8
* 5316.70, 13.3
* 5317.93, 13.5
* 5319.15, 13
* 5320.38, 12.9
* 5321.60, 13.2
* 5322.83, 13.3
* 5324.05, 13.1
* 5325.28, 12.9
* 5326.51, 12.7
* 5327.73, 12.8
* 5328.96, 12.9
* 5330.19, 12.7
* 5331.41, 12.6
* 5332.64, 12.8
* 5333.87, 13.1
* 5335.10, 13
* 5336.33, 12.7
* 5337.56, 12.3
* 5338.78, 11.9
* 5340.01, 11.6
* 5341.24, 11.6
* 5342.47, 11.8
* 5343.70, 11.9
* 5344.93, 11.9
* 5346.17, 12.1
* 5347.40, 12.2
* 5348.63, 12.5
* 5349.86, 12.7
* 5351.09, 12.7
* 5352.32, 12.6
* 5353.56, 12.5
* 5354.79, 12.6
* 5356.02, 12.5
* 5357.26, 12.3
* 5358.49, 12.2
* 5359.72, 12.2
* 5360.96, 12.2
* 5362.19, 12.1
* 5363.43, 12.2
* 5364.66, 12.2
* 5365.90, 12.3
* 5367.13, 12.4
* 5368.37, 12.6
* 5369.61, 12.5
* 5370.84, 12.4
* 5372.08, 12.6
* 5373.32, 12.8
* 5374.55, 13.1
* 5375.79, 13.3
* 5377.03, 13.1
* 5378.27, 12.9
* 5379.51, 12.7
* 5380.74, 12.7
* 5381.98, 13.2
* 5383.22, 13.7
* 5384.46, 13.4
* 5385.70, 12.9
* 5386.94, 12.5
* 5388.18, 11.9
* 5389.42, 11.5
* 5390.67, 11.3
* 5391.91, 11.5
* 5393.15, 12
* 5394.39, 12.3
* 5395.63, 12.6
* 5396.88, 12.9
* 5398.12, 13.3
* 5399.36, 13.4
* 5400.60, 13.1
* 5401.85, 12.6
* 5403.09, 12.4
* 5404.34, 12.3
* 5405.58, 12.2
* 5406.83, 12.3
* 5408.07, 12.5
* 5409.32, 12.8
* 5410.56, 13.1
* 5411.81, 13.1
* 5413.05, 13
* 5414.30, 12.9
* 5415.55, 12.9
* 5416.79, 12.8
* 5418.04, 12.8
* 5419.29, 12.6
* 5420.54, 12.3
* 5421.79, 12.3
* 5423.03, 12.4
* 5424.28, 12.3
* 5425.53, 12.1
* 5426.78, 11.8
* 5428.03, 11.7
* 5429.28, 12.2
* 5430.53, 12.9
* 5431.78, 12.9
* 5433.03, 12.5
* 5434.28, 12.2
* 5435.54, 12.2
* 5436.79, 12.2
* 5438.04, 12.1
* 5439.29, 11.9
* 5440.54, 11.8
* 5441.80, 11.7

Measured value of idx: 2.0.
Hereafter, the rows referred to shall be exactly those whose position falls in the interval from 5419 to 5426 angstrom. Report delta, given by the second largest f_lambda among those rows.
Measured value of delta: 12.4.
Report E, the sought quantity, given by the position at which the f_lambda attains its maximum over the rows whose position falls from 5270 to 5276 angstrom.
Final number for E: 5270.39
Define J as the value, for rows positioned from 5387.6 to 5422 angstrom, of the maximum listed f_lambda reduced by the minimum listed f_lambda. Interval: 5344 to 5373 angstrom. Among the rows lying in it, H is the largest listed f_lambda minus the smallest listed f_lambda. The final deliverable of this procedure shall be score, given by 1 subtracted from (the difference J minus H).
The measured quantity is 0.30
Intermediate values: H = 0.8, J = 2.1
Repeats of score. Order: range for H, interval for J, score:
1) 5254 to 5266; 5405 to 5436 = -0.40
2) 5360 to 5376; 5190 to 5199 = -0.80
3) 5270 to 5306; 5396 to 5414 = -1.90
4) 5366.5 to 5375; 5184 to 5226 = 0.10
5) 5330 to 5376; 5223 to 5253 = -0.30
